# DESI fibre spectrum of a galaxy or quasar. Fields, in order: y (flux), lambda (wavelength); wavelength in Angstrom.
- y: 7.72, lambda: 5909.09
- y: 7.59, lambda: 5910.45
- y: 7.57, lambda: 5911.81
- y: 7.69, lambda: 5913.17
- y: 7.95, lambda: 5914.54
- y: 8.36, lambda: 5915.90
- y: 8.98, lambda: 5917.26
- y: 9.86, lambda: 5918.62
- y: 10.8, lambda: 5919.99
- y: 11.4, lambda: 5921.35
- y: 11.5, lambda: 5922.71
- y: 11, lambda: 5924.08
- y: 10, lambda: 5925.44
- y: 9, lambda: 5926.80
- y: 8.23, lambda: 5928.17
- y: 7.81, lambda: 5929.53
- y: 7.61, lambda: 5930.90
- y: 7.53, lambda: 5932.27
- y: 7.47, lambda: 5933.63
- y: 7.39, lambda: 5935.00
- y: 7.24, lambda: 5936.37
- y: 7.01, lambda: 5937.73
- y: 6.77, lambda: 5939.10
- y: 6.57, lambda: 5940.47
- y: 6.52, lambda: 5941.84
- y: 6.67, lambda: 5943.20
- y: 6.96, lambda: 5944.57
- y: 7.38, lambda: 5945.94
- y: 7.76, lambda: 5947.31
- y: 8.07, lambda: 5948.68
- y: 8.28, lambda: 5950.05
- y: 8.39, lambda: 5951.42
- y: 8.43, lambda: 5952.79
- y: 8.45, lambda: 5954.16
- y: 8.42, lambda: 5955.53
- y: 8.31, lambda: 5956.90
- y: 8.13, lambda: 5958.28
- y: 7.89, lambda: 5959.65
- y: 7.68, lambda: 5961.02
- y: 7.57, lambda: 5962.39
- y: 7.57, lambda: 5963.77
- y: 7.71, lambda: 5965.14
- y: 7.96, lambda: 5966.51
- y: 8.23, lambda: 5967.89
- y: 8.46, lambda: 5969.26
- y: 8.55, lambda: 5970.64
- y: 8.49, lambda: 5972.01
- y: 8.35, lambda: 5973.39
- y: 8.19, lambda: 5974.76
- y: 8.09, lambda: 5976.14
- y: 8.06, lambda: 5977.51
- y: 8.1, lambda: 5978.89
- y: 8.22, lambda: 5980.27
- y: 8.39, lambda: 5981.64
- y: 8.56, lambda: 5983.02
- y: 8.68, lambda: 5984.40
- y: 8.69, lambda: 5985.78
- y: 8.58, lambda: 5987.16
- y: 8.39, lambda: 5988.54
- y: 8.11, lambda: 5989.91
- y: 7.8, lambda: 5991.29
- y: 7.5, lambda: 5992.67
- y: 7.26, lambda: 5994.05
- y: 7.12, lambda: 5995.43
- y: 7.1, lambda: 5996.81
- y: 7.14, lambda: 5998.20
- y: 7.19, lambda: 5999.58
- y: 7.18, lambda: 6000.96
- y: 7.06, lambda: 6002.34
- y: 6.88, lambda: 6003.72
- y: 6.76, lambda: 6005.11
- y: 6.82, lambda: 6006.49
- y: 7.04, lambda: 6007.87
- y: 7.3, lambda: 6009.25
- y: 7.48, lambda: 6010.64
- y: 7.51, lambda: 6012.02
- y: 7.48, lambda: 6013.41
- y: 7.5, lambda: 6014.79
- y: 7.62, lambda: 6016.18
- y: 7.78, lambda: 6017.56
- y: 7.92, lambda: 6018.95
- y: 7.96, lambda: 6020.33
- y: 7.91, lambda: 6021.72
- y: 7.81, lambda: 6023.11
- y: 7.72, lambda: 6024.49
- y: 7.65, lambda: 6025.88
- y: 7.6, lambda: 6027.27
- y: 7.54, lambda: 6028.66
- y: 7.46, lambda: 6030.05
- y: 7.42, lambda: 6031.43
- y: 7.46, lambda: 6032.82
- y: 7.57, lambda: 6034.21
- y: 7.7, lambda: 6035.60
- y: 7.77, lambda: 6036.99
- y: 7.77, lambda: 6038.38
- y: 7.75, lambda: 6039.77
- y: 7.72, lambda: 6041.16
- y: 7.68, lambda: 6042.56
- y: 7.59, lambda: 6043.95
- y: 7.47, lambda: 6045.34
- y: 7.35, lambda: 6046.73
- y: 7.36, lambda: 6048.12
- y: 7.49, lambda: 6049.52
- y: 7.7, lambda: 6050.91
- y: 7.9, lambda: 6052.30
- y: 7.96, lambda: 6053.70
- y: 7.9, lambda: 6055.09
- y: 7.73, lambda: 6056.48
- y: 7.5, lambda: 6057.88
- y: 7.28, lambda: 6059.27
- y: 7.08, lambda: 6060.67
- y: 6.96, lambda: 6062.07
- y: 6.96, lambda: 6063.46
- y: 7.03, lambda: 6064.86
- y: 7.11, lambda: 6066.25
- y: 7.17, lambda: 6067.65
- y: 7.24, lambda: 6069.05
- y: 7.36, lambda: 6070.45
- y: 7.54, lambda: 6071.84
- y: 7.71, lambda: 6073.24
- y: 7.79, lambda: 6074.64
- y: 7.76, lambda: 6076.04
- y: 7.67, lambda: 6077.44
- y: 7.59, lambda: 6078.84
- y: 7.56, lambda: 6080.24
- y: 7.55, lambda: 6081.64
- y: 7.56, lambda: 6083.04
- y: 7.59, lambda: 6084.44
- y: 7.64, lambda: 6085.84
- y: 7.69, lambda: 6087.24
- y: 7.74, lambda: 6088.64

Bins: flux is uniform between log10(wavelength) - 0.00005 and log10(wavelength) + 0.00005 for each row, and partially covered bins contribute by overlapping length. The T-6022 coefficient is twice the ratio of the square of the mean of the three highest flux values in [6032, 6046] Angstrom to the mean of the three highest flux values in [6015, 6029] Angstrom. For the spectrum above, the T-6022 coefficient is 15.2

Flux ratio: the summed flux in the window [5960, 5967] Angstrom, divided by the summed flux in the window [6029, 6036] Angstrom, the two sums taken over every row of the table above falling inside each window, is 1.02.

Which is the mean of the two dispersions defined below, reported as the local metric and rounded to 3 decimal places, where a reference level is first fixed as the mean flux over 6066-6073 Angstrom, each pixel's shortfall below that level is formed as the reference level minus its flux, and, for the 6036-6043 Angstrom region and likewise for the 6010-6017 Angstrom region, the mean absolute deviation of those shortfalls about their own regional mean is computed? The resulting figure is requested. 0.036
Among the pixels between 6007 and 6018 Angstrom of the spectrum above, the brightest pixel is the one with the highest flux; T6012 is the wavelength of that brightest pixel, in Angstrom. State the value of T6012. 6017.56 Angstrom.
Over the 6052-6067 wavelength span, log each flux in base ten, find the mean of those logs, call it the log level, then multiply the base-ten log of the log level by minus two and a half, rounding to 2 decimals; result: 0.15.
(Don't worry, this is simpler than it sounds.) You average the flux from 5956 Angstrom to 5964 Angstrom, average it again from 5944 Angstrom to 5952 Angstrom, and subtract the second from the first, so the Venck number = 0.1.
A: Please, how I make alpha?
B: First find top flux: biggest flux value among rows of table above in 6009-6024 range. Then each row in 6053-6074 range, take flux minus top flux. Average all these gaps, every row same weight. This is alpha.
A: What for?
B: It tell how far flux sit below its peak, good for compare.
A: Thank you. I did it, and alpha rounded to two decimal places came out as -0.59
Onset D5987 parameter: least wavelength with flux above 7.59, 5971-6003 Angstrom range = 5972.01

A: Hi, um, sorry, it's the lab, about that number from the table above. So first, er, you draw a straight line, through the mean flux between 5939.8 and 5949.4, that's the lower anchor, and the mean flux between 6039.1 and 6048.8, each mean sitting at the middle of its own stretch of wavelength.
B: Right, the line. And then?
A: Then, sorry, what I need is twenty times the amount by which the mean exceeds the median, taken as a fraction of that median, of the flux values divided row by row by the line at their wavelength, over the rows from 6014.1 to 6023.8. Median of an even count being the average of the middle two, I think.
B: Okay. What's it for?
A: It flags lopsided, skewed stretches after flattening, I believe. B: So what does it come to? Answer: -0.01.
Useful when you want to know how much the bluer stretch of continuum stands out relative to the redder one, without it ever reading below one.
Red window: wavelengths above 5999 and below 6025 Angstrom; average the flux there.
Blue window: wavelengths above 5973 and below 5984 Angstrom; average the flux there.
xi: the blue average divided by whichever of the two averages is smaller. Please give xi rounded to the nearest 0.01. 1.11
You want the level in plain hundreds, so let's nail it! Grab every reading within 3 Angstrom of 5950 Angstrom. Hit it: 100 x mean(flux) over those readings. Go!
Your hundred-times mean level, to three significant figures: 819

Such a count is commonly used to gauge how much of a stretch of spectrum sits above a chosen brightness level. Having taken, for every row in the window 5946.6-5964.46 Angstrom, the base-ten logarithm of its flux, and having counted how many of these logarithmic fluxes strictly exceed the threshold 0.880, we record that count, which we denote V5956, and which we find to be 11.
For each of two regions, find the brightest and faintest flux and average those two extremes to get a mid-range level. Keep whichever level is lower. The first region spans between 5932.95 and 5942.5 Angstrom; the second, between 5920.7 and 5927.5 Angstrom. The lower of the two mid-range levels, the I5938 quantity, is 7.0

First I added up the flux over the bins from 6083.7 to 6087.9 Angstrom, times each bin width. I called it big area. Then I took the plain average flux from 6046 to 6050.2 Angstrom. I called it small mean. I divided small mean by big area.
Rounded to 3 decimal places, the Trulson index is 0.230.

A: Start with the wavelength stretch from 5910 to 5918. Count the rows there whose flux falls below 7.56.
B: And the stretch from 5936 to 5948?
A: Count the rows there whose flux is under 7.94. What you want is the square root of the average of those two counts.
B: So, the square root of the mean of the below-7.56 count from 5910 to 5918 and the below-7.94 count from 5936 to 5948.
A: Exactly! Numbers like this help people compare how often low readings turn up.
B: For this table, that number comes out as 2.1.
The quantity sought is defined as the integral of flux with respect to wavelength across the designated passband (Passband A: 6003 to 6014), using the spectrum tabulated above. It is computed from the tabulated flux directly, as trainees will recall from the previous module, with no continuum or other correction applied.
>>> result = 79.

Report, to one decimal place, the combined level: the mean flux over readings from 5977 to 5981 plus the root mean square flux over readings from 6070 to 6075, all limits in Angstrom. 15.7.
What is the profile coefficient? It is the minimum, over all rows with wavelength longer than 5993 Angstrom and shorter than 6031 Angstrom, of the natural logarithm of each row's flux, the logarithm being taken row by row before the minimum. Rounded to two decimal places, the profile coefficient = 1.91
